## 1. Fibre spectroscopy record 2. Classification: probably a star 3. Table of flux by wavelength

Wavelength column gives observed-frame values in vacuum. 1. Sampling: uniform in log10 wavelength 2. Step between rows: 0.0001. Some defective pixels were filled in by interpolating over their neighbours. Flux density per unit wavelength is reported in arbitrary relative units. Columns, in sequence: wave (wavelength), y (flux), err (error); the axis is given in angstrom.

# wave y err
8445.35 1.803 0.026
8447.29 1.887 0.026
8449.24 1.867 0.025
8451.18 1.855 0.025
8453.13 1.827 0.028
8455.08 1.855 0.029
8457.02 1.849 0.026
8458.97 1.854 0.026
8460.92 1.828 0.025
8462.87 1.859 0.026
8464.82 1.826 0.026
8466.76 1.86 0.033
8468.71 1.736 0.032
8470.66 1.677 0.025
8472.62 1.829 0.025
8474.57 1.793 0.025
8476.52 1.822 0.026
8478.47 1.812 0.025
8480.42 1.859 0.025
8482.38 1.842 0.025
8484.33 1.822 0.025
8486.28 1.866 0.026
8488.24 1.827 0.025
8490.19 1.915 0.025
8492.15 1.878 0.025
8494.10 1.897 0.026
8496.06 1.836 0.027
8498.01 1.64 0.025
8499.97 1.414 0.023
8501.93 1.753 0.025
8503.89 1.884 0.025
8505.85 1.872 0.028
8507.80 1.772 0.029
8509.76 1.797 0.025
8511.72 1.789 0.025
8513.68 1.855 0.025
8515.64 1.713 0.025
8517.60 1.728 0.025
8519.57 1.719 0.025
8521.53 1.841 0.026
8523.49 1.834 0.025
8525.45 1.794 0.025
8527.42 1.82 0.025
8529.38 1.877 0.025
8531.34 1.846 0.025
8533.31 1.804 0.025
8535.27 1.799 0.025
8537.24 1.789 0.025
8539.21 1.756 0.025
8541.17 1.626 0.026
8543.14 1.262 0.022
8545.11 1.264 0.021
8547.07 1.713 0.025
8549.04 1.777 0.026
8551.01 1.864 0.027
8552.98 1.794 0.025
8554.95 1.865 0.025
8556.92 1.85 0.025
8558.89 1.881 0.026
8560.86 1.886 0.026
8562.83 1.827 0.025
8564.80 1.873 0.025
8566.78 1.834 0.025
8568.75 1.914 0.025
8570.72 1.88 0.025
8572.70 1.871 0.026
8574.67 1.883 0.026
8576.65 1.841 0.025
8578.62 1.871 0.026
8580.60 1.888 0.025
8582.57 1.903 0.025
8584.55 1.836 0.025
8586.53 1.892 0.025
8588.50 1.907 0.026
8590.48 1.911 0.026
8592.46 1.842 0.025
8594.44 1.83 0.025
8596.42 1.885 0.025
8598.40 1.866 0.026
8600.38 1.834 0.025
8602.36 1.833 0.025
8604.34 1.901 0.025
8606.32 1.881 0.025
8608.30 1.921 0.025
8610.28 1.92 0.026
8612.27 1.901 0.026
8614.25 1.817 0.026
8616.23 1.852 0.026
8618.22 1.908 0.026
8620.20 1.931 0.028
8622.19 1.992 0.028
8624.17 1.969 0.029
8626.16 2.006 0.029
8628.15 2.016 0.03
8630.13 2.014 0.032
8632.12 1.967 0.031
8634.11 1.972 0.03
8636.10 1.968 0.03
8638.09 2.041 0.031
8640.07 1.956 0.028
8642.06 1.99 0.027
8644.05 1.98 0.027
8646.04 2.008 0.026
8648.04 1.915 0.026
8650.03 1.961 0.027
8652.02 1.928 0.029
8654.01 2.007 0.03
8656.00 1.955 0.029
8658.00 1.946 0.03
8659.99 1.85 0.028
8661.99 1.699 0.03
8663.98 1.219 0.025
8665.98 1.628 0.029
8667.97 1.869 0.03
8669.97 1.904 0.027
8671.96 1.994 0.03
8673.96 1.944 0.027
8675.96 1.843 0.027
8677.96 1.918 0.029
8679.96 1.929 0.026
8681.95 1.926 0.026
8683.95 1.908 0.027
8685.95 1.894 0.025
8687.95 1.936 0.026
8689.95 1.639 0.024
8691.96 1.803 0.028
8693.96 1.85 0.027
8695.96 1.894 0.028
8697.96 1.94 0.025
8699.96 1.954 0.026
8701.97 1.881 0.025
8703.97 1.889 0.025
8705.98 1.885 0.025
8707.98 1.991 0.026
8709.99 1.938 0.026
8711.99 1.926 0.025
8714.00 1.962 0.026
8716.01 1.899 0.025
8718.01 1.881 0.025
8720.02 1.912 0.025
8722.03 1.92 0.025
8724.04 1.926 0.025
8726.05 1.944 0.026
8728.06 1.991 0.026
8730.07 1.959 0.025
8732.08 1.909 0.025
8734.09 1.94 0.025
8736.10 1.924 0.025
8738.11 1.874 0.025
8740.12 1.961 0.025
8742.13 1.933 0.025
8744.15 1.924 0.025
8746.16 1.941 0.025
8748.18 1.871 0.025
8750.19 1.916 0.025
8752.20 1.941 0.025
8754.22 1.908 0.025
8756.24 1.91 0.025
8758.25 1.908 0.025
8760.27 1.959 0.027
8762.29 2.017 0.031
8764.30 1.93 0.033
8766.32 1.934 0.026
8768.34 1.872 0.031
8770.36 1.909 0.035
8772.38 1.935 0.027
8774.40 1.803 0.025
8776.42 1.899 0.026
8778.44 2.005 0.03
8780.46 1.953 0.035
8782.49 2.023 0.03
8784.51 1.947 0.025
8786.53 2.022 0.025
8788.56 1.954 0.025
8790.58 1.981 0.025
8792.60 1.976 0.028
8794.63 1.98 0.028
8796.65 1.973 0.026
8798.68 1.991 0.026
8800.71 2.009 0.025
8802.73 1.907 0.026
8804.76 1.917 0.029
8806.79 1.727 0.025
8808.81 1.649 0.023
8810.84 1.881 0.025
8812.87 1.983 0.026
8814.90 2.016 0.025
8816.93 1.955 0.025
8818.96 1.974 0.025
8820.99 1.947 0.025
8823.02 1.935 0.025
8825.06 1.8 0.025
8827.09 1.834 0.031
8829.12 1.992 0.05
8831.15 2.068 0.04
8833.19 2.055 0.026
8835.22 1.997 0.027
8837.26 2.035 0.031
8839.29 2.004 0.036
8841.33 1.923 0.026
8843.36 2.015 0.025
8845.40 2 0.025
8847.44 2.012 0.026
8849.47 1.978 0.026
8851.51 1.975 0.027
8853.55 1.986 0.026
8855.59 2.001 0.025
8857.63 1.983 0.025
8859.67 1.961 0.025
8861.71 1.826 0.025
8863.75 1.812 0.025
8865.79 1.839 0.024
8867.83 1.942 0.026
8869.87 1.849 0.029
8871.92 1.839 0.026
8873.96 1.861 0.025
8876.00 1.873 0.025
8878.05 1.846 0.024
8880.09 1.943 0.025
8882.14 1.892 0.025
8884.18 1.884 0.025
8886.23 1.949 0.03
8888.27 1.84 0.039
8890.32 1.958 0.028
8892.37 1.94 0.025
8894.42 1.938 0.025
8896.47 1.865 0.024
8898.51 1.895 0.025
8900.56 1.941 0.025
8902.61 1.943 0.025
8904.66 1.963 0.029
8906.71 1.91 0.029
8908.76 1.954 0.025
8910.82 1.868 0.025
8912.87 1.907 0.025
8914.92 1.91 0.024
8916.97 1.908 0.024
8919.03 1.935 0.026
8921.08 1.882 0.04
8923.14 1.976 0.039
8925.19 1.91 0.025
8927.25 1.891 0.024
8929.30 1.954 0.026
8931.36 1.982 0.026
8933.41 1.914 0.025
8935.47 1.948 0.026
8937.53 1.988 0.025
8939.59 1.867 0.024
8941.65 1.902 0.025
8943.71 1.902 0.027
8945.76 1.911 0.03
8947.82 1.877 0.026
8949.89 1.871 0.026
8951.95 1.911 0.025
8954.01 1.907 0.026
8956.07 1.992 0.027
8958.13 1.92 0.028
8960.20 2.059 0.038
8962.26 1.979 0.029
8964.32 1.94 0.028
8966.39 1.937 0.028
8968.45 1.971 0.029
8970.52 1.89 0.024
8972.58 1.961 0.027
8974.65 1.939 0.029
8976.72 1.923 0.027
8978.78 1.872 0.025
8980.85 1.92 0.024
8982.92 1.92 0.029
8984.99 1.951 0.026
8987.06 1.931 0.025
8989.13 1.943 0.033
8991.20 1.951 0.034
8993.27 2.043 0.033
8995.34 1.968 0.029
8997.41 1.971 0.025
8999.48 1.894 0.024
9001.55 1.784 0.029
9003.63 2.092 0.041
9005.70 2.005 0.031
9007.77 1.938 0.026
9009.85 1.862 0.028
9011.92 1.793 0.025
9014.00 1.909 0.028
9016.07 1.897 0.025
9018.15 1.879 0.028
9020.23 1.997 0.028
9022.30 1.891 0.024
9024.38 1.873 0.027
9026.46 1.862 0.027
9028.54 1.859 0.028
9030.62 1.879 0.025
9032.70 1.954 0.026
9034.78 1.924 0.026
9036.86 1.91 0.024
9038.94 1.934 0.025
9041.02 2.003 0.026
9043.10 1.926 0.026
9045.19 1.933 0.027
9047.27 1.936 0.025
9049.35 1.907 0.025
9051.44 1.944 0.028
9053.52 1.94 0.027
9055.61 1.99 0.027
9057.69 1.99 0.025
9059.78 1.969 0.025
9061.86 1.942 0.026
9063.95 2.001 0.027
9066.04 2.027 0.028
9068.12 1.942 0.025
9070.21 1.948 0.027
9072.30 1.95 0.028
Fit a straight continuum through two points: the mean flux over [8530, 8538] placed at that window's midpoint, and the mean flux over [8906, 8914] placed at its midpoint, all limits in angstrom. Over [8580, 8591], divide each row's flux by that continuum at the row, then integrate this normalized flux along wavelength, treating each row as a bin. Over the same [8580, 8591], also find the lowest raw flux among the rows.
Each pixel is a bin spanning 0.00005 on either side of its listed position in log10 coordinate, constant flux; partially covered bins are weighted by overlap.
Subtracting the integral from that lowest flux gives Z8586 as -10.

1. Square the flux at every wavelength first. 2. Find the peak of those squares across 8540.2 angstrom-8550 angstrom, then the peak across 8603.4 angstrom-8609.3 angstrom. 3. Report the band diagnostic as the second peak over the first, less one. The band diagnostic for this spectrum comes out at 0.17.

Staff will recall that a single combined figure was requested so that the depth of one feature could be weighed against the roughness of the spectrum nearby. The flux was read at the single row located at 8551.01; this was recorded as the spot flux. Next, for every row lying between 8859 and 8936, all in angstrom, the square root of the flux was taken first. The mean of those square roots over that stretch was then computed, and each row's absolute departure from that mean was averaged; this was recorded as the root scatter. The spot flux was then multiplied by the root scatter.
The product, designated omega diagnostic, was 0.026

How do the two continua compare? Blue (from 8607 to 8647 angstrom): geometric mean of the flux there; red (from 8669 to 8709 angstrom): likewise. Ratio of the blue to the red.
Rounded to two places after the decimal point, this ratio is 1.03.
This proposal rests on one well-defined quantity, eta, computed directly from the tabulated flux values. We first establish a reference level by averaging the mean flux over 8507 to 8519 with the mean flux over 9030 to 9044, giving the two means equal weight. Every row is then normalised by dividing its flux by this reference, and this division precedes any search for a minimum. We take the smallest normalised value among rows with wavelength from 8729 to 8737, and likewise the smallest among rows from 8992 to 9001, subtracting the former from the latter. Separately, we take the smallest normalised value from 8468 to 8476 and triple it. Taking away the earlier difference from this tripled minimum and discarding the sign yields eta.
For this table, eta 2.72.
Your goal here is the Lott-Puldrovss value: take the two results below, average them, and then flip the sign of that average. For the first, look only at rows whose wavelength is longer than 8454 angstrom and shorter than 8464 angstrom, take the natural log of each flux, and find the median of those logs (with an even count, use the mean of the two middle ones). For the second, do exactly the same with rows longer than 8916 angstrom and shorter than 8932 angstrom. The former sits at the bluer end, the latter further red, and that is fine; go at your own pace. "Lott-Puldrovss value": -0.635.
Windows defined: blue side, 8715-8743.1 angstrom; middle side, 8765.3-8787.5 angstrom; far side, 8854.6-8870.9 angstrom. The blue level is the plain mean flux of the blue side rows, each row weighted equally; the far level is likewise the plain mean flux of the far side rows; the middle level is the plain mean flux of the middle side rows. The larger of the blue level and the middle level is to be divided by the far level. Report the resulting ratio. 1.02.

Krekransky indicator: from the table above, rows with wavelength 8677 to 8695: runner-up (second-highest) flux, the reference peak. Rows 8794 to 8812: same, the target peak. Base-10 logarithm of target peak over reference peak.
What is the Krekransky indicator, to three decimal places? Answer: 0.014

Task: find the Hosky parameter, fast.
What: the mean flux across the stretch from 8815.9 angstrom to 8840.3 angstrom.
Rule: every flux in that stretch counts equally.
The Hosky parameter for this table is 1.97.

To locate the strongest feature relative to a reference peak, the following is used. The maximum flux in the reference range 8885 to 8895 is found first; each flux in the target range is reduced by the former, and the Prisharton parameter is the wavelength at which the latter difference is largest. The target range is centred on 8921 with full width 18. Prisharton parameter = 8923.14 angstrom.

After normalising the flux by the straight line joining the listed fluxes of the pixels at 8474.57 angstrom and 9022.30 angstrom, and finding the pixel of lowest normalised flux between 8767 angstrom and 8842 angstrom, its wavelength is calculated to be 8808.81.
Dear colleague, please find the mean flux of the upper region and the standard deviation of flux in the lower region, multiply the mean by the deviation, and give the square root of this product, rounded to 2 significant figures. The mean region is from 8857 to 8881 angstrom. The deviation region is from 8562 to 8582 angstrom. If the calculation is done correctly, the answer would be 0.22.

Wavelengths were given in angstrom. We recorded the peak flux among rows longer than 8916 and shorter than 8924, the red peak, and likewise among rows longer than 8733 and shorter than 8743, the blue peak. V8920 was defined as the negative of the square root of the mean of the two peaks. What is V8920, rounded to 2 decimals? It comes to -1.40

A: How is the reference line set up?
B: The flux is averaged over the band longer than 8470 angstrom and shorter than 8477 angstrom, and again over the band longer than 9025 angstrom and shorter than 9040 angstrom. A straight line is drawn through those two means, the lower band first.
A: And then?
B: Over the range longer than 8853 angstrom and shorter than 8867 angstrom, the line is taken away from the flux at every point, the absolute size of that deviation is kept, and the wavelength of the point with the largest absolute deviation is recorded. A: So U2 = 8855.59 angstrom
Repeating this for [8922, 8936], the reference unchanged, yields 8931.36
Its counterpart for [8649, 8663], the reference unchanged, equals 8654.01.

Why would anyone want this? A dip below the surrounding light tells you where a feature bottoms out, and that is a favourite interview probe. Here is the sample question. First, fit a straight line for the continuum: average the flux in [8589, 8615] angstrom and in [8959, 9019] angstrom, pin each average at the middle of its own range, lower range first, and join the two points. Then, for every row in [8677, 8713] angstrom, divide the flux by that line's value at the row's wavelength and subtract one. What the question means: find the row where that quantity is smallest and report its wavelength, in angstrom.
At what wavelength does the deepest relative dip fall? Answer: 8689.95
